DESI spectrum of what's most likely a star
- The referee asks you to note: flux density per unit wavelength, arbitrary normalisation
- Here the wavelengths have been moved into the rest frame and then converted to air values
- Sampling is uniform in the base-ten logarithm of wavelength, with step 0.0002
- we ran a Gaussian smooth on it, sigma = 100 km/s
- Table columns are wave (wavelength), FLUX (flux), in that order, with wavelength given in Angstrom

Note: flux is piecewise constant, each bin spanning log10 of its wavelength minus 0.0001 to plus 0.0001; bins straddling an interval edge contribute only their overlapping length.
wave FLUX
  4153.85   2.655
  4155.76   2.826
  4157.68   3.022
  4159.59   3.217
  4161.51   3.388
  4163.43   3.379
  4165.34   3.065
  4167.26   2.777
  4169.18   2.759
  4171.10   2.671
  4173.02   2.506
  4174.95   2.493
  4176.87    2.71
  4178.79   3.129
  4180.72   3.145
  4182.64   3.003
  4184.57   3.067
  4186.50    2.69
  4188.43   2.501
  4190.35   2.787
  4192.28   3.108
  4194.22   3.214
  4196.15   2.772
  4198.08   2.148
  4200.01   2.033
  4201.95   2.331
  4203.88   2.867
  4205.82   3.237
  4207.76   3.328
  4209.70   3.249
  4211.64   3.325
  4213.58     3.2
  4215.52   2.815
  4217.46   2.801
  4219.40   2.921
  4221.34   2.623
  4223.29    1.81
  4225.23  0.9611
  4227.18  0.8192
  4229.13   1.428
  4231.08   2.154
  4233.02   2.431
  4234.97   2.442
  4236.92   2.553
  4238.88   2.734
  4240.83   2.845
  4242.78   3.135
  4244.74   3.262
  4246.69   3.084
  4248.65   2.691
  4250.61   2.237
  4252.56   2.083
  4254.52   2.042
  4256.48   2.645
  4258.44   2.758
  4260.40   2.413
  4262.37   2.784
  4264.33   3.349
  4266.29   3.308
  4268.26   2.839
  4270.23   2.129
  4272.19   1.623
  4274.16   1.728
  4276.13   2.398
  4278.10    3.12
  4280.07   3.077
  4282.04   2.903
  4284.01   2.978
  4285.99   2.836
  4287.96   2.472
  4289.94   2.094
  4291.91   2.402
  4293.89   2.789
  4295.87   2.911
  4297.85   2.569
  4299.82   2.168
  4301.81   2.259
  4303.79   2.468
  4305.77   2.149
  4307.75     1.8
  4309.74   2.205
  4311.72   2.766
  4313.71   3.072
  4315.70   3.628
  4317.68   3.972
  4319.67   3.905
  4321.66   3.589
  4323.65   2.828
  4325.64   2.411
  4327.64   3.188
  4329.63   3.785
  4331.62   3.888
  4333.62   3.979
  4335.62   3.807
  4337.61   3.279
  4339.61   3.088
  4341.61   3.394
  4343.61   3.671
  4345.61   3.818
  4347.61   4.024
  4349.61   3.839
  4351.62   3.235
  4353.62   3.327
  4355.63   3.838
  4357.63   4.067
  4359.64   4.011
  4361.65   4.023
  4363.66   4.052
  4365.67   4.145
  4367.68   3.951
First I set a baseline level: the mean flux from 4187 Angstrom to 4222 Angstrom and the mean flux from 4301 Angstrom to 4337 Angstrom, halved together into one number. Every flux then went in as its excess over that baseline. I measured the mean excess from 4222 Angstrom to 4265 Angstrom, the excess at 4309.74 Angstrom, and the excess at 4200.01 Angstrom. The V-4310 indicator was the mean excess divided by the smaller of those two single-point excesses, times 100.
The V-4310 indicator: 62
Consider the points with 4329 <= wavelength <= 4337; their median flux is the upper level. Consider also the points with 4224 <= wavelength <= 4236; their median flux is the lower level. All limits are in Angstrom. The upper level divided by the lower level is 2.1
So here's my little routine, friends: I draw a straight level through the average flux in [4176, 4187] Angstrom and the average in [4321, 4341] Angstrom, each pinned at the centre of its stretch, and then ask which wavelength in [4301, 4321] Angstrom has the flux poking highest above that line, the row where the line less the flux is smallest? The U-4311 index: 4317.68 Angstrom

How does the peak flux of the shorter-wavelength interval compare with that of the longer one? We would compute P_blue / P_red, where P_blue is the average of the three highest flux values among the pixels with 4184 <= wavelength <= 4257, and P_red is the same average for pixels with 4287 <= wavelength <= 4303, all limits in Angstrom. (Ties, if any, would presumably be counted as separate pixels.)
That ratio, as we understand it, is 1.2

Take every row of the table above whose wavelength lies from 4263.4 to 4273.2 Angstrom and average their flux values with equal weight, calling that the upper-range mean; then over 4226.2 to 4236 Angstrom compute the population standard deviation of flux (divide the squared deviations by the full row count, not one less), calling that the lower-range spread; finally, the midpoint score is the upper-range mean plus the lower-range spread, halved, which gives 1.64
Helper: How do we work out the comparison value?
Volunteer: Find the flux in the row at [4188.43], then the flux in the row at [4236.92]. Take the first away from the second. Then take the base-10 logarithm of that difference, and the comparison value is -1.28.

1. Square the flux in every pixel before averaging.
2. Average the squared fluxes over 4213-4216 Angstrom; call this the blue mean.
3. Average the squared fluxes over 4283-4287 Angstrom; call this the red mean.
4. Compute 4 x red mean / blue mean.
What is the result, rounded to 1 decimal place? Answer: 3.7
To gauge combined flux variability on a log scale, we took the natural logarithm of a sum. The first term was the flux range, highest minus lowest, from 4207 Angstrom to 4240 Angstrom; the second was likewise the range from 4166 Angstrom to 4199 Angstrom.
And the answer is 1.3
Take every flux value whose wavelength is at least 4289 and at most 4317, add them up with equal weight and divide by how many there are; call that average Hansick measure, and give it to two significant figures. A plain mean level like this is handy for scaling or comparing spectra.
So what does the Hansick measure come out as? 2.5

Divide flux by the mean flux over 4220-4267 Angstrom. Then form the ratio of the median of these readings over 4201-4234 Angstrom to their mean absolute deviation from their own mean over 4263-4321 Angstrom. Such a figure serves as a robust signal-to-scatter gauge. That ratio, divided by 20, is 0.28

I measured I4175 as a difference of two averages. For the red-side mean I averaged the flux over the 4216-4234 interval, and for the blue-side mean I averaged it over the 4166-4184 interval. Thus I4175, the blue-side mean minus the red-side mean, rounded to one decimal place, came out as 0.8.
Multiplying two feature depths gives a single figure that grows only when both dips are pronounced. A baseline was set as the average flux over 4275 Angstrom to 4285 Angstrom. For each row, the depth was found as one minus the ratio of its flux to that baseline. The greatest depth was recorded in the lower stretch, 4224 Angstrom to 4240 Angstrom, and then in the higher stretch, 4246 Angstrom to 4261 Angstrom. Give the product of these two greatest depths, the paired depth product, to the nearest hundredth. 0.21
